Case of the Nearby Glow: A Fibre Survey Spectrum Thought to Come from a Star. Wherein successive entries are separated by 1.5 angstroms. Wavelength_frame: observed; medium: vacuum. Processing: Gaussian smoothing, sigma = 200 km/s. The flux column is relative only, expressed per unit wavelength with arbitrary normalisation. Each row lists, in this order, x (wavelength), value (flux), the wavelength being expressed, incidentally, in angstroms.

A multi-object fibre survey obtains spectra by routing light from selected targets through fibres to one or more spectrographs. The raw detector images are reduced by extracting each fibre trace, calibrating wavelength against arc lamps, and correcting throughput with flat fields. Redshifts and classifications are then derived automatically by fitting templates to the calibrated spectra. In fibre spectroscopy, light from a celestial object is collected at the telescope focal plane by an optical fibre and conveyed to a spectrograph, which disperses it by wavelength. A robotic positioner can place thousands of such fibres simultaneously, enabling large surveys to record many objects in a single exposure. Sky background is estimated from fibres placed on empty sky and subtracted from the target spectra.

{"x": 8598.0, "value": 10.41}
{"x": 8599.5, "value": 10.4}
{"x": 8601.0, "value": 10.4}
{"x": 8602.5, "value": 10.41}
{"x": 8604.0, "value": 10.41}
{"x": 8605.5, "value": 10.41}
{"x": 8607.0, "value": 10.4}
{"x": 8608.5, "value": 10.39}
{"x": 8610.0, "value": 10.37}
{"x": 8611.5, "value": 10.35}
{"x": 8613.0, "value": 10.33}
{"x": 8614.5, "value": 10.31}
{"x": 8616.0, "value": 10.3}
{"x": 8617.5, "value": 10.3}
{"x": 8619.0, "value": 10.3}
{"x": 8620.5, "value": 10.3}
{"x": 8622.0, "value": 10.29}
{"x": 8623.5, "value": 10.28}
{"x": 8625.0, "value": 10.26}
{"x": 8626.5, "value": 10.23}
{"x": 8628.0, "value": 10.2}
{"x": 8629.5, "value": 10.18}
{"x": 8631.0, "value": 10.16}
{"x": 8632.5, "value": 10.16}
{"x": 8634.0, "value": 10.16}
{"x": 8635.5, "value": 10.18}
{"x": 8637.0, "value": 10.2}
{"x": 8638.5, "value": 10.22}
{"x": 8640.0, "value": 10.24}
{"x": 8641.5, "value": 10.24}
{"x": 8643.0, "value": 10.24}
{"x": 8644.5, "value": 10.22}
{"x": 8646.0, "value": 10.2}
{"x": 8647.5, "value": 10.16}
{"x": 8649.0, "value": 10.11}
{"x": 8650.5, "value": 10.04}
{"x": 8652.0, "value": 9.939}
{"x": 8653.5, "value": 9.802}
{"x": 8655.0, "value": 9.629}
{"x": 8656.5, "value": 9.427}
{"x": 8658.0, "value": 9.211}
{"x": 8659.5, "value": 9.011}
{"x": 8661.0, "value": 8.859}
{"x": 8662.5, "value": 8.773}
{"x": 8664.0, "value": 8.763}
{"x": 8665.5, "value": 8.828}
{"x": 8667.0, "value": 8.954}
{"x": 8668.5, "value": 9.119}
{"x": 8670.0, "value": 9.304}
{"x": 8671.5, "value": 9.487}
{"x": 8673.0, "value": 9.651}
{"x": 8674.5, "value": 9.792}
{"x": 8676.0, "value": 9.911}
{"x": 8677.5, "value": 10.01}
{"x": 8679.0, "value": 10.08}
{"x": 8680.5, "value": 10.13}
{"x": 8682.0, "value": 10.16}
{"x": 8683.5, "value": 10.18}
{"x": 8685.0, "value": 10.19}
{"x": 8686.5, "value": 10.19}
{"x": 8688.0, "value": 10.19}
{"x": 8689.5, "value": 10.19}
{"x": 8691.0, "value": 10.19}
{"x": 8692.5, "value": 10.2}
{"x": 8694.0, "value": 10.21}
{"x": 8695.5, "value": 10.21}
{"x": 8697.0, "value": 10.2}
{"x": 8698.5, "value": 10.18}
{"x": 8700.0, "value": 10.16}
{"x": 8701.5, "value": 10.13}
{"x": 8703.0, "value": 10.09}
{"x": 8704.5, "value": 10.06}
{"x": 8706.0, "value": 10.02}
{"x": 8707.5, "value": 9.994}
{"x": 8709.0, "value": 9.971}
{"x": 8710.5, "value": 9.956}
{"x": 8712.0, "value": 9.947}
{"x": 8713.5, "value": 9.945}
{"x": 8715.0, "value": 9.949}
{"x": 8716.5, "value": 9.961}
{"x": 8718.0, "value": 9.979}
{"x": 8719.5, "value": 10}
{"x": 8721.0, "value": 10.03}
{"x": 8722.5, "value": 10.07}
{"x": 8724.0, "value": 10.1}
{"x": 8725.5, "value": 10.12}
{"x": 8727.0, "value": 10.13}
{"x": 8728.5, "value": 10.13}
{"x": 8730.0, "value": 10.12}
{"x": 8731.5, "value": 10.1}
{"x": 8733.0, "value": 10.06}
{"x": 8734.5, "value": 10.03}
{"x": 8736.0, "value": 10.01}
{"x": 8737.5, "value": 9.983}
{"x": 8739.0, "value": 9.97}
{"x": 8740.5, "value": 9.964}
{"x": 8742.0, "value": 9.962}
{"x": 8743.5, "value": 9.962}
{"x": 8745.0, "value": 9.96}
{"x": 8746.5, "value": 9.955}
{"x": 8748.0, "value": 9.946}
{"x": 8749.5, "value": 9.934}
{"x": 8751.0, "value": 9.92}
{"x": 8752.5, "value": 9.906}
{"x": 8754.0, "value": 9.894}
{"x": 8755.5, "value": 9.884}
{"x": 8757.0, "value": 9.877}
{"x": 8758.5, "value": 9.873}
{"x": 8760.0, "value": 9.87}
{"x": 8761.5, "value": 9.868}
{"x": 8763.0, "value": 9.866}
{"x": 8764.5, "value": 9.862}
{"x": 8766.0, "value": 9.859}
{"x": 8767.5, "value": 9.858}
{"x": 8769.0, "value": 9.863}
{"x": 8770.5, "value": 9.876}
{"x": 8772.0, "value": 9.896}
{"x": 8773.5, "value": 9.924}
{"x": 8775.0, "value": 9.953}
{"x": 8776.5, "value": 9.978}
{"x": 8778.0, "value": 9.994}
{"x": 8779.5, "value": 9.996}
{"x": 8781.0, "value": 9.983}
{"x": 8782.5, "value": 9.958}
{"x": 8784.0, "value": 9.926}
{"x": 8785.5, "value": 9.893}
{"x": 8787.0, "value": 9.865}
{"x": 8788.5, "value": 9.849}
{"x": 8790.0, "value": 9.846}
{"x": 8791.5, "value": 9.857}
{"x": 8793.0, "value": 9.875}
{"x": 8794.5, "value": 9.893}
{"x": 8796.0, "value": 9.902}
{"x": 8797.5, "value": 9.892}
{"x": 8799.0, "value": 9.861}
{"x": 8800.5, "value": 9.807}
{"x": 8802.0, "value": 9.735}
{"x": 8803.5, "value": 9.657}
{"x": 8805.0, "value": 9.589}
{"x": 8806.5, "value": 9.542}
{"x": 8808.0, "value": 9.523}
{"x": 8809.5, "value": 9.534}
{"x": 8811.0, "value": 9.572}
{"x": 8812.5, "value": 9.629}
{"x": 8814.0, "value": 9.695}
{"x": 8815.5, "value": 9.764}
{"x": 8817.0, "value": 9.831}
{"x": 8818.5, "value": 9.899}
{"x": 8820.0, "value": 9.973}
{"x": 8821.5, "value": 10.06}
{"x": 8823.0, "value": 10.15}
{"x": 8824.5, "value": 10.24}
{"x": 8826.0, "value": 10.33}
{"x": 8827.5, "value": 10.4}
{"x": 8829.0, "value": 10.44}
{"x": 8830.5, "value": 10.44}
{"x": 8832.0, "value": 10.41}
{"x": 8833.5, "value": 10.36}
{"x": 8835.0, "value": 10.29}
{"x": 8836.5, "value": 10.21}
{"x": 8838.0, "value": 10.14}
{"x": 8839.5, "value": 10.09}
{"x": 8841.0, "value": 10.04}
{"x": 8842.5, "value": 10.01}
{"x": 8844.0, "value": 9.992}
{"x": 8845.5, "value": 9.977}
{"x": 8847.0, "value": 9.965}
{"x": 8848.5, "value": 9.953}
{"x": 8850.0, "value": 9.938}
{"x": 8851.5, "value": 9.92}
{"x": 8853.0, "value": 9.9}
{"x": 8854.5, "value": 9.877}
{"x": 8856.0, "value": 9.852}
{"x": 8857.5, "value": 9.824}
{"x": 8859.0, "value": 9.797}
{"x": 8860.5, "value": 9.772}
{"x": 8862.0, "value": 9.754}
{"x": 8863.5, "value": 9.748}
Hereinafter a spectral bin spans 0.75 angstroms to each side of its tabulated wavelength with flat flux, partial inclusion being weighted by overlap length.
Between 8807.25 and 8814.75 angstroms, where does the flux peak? 8814.0 angstroms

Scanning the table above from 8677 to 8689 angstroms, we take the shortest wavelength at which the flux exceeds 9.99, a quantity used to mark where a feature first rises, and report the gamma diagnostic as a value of 8677.5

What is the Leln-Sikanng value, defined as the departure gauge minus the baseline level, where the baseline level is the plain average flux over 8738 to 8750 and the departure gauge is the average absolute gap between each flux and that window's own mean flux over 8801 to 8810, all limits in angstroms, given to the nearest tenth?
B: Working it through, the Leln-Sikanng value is -9.9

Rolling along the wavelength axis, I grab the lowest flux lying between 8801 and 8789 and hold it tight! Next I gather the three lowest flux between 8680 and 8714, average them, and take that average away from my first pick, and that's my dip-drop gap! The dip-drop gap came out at -0.14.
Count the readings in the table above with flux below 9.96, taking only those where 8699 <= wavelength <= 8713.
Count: 2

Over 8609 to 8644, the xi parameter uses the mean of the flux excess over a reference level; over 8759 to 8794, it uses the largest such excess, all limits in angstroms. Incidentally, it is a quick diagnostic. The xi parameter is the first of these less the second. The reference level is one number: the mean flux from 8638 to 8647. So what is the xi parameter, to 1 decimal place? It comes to 0.3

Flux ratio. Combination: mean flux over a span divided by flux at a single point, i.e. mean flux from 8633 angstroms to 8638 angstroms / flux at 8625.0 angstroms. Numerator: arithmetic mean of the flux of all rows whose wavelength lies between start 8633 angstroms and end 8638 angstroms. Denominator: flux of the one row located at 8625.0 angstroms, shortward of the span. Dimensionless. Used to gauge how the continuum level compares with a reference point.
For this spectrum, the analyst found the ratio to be 0.99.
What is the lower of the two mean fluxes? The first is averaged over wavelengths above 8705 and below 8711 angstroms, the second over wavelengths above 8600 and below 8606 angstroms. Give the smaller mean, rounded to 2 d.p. 9.99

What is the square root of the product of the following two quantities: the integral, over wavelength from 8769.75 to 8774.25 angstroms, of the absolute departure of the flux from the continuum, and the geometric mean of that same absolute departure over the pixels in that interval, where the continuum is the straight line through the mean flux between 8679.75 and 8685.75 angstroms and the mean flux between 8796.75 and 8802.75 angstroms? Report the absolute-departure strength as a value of 0.04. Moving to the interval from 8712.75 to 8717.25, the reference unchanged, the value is 0.25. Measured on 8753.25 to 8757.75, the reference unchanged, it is 0.14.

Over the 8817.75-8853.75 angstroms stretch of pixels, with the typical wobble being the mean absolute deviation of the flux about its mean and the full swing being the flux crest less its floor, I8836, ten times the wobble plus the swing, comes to 2.2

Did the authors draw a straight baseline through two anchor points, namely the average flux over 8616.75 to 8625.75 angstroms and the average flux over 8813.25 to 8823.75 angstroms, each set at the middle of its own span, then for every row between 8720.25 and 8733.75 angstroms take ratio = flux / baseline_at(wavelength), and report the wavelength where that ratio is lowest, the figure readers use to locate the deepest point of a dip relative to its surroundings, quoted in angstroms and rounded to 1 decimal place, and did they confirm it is 8721.0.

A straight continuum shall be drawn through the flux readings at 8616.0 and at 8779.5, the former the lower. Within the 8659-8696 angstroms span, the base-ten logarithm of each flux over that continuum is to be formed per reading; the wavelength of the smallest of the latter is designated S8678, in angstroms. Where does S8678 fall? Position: 8664.0 angstroms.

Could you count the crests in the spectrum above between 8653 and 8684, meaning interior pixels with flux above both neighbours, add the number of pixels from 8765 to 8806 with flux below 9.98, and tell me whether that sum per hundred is 0.24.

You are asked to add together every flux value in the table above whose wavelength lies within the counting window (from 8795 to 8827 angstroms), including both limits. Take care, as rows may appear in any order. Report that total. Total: 206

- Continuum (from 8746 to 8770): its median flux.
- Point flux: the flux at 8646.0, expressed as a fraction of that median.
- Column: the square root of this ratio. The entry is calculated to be 1.02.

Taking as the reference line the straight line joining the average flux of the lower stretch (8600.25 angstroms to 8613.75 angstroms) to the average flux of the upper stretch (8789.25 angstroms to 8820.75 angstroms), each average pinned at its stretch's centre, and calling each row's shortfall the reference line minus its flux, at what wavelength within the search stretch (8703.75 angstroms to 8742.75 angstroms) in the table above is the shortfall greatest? 8712.0 angstroms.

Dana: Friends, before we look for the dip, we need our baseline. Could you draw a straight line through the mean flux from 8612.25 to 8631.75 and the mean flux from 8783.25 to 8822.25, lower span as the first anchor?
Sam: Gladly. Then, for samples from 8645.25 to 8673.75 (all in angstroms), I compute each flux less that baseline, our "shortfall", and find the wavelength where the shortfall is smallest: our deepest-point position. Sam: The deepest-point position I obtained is 8664.0 angstroms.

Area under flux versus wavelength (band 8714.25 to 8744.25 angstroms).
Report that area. 301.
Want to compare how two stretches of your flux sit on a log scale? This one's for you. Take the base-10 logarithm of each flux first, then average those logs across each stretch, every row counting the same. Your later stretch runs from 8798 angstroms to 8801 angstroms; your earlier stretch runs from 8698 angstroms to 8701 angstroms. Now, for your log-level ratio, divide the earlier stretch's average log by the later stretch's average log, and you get 1.01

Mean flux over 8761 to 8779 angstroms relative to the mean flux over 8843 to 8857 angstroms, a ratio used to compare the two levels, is 1.00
